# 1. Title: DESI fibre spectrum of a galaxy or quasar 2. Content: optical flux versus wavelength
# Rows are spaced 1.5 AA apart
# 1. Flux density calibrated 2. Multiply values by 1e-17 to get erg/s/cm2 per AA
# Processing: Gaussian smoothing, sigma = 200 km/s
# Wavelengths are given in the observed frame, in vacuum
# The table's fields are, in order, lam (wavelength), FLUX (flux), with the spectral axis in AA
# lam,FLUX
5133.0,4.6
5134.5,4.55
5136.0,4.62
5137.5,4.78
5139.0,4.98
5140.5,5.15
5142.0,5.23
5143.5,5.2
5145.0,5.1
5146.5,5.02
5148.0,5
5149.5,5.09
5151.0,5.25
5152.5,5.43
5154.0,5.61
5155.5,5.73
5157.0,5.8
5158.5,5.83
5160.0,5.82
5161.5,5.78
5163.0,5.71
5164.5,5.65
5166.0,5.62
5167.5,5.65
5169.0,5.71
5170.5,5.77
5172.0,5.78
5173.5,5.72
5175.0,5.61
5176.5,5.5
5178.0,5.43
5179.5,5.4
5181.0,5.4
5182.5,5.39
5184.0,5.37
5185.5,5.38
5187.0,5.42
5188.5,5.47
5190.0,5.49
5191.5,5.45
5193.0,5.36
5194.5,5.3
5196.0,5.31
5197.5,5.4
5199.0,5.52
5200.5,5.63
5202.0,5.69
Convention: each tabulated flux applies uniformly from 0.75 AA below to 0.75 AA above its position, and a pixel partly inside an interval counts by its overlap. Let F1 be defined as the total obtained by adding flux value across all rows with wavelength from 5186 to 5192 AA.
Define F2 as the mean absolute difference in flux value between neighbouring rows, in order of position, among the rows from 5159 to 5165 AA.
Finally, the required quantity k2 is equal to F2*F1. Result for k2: 1.2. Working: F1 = 21.8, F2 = 0.06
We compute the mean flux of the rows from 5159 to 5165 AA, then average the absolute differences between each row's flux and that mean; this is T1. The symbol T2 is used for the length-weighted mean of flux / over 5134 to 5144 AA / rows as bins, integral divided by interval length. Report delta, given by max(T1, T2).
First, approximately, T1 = 0.060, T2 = 4.9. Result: 4.9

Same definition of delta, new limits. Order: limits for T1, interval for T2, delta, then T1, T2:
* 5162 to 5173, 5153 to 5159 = 5.7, 0.050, 5.7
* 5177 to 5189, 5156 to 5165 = 5.8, 0.024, 5.8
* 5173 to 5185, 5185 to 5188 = 5.4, 0.099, 5.4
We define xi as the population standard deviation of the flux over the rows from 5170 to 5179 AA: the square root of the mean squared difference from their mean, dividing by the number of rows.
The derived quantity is 0.13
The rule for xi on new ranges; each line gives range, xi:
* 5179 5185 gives 0.01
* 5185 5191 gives 0.04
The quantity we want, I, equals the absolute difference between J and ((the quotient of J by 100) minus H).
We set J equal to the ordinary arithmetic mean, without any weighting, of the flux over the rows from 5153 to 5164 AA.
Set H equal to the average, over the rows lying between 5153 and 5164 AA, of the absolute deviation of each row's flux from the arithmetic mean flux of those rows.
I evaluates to 5.76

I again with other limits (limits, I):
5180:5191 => 5.40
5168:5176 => 5.71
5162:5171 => 5.67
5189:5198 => 5.39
